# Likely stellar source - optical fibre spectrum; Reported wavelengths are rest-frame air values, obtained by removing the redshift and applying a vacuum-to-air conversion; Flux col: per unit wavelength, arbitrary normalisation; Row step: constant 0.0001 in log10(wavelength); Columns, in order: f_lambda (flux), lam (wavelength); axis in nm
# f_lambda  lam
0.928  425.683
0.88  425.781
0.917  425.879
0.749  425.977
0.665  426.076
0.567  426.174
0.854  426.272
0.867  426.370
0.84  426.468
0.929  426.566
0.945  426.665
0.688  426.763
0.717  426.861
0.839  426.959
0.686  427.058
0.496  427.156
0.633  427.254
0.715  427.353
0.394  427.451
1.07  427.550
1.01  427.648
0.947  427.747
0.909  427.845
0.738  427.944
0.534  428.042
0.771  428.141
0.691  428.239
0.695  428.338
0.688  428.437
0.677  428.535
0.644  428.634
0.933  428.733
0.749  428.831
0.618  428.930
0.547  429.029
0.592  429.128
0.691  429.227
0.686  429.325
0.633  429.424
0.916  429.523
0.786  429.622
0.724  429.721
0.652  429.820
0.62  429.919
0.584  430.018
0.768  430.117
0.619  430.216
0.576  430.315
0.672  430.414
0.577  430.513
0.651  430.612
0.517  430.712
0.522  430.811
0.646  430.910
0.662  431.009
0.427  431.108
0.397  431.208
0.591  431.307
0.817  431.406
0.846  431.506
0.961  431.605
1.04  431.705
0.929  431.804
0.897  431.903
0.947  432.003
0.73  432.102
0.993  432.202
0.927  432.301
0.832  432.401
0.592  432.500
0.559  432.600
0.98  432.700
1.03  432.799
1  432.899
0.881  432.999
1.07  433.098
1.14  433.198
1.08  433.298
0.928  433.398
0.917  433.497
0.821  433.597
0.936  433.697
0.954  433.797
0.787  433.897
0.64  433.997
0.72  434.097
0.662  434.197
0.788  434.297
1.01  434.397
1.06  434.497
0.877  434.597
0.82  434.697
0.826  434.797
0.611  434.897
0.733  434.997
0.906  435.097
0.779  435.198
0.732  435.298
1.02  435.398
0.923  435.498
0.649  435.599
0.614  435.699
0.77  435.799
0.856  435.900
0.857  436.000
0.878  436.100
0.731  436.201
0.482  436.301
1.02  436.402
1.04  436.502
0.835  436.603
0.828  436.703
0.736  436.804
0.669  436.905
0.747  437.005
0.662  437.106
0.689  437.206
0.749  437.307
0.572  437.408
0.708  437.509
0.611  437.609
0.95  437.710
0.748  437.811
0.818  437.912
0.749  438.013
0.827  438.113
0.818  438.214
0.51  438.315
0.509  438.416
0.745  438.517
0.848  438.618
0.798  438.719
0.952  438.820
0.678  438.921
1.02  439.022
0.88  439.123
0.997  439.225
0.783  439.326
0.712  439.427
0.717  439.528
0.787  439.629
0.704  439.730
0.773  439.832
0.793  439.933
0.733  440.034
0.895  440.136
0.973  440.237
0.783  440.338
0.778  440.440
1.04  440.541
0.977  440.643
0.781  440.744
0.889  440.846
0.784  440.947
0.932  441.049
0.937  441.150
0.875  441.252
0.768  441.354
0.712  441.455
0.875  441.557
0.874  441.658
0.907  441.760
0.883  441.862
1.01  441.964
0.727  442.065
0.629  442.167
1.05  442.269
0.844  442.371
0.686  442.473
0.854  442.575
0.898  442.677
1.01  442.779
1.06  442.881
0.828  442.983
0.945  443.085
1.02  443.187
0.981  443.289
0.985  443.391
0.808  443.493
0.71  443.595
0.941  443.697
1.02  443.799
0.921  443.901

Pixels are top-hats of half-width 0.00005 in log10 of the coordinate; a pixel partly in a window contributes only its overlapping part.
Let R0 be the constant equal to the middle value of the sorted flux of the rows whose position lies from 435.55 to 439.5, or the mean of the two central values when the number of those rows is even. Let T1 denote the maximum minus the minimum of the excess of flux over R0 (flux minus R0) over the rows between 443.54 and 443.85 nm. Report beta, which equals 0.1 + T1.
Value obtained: 0.410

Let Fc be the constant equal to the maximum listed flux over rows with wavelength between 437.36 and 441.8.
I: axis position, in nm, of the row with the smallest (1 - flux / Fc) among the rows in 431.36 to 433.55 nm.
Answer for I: 433.198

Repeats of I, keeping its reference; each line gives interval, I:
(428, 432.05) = 431.705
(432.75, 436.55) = 433.198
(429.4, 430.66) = 429.523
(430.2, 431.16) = 430.414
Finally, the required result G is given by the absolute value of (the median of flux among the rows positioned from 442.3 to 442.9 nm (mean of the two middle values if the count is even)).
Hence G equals 0.88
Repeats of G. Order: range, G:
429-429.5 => 0.63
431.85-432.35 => 0.93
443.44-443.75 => 0.81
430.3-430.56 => 0.58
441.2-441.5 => 0.77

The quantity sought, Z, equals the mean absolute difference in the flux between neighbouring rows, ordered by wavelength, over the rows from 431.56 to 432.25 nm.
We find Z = 0.125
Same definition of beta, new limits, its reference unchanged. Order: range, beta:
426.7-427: 0.251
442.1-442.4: 0.521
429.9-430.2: 0.284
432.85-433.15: 0.289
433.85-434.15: 0.247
